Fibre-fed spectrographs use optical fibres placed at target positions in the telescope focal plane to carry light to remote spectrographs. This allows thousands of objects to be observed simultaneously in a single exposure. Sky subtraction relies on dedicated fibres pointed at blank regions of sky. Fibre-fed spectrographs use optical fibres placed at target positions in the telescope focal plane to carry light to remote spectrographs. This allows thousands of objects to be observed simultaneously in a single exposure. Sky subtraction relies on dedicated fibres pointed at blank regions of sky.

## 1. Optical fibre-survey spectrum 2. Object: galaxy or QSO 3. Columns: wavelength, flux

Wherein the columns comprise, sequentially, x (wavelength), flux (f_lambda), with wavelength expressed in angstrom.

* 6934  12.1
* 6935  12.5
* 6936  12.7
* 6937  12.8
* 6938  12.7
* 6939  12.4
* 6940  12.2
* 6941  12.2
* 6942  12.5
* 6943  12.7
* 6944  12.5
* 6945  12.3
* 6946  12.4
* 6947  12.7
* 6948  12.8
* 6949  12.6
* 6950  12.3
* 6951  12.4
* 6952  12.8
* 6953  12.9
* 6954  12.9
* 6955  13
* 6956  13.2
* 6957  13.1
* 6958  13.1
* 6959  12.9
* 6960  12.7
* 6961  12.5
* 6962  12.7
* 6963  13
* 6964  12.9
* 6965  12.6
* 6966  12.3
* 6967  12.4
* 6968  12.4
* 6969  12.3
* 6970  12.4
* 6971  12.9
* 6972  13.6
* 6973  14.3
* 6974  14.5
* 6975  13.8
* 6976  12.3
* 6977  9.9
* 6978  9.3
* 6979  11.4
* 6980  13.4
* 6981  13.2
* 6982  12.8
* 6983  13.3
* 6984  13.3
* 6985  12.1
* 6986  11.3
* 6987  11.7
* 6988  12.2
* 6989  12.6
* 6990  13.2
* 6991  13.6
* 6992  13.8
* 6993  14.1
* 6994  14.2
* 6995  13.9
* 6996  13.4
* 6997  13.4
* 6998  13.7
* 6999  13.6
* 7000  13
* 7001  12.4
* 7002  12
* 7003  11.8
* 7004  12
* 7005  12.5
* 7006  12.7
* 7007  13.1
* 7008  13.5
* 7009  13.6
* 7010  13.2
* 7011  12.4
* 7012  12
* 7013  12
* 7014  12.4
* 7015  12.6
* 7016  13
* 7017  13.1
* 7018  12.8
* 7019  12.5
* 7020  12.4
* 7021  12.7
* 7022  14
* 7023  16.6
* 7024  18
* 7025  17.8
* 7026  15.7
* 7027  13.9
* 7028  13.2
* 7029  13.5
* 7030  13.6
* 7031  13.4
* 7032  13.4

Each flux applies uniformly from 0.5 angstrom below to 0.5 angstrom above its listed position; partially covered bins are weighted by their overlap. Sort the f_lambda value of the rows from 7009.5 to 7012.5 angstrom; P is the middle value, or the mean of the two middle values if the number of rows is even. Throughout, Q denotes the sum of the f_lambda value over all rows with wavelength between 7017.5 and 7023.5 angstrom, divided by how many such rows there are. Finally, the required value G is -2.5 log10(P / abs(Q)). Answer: 0.09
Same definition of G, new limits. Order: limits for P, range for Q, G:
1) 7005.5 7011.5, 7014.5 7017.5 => -0.02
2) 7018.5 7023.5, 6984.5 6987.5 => -0.09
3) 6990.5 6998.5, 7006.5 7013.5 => -0.08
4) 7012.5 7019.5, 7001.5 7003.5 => -0.06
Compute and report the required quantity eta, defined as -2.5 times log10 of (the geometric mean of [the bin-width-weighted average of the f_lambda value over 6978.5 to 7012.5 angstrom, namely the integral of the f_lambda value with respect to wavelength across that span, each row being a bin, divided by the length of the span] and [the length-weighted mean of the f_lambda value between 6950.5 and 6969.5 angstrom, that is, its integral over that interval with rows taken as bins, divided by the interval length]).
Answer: -2.77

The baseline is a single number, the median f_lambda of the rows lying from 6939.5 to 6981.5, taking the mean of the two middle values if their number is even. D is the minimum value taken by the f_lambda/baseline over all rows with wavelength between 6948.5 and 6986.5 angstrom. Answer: 0.73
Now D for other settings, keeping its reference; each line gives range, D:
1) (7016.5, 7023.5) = 0.98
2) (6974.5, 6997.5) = 0.73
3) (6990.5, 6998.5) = 1.06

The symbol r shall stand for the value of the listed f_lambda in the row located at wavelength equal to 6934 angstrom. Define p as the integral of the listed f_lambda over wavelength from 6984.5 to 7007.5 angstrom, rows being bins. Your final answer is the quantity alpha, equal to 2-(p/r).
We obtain -22.5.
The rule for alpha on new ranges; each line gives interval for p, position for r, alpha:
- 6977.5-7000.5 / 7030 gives -19.8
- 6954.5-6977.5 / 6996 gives -20.0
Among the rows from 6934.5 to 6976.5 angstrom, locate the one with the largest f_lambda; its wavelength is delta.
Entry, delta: 6974 angstrom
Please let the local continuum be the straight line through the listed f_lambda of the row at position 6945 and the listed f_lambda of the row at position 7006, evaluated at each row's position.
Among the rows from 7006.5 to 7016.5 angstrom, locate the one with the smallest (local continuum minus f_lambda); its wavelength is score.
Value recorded 7009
